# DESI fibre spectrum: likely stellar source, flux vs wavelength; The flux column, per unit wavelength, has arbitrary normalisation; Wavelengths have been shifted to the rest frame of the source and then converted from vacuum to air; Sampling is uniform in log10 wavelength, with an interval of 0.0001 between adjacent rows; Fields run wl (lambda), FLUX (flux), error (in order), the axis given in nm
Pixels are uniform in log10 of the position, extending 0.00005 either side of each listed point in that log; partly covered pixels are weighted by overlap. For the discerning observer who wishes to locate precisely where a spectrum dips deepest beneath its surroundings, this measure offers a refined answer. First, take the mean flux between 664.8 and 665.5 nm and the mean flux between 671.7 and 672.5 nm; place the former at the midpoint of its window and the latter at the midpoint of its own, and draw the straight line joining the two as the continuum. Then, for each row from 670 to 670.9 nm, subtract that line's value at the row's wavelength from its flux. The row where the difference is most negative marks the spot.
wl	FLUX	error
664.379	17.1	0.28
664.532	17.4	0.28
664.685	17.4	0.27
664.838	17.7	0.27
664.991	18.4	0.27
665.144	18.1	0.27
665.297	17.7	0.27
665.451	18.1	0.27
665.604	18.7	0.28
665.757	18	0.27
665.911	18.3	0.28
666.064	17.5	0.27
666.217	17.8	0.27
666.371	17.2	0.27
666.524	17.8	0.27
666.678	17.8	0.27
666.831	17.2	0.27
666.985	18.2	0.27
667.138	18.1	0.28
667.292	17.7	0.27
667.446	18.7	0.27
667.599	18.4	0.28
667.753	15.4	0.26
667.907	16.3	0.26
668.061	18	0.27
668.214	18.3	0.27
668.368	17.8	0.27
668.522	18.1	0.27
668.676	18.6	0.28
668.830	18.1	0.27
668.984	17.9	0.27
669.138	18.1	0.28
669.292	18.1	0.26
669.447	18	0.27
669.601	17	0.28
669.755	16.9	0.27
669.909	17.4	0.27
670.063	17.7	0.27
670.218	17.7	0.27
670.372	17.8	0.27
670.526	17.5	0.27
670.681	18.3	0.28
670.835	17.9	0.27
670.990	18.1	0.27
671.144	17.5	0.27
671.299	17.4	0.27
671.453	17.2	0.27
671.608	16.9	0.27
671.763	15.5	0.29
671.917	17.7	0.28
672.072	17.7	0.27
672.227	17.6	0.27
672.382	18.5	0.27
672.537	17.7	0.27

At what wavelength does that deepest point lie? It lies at 670.526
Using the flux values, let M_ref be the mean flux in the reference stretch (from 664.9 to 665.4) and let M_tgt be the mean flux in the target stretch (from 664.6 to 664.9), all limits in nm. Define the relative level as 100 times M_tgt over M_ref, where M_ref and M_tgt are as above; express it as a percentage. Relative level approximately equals 97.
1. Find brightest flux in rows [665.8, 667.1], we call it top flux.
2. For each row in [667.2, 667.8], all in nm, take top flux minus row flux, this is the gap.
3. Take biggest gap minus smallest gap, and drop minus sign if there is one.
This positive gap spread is 3.3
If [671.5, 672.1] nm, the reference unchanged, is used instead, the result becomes 2.2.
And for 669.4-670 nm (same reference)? 1.1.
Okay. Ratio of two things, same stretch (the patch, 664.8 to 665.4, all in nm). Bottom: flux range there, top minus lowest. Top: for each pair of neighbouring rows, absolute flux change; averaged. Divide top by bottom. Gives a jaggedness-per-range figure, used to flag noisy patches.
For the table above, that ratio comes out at 0.67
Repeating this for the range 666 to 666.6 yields 0.83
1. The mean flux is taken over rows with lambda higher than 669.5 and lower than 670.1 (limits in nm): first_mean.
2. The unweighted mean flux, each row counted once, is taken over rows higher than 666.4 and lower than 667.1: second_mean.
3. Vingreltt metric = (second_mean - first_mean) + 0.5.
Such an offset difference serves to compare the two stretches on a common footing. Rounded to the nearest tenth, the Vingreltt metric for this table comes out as 1.0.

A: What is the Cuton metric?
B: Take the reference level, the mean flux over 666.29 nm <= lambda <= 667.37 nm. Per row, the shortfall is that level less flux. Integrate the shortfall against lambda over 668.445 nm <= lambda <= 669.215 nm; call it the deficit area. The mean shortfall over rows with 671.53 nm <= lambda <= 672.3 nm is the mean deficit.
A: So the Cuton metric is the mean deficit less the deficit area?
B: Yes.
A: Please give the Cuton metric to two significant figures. 0.98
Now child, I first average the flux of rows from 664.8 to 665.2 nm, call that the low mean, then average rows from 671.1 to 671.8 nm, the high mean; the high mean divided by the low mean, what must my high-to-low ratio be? 0.94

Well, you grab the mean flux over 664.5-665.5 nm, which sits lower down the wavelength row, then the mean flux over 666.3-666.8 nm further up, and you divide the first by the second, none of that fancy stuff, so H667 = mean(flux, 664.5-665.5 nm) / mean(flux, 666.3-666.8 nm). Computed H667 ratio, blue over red 1.01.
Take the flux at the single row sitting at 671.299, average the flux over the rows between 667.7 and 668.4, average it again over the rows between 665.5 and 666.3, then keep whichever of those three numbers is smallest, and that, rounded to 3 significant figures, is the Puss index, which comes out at 17.2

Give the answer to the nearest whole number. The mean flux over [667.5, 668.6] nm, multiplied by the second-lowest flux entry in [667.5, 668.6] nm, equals 285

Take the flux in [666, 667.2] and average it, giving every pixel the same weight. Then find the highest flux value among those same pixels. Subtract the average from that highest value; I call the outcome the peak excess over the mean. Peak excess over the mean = 0.50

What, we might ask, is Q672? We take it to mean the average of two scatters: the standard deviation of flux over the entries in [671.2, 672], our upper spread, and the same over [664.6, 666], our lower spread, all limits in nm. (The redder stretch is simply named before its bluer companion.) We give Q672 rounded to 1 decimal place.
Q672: 0.6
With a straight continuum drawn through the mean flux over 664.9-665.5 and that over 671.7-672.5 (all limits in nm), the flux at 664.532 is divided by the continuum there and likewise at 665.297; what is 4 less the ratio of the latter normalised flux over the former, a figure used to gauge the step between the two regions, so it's 2.98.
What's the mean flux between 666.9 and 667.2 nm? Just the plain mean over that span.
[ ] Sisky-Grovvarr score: 18.1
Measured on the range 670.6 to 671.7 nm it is 17.6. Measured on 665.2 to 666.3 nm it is 18.0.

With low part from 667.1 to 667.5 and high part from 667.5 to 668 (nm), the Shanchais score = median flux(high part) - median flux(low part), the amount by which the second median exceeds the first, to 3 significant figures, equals -1.80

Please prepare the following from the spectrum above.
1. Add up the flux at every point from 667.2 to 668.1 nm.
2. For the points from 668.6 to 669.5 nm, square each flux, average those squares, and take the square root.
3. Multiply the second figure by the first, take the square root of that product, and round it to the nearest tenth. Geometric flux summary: 43.5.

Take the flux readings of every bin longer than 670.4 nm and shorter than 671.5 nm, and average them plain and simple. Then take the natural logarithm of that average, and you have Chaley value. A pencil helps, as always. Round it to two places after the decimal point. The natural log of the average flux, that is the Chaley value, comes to 2.87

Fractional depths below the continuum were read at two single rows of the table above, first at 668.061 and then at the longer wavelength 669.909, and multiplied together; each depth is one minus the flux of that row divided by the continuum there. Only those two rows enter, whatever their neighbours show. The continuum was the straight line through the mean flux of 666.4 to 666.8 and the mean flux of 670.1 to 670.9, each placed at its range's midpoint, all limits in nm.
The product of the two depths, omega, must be -0.0003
